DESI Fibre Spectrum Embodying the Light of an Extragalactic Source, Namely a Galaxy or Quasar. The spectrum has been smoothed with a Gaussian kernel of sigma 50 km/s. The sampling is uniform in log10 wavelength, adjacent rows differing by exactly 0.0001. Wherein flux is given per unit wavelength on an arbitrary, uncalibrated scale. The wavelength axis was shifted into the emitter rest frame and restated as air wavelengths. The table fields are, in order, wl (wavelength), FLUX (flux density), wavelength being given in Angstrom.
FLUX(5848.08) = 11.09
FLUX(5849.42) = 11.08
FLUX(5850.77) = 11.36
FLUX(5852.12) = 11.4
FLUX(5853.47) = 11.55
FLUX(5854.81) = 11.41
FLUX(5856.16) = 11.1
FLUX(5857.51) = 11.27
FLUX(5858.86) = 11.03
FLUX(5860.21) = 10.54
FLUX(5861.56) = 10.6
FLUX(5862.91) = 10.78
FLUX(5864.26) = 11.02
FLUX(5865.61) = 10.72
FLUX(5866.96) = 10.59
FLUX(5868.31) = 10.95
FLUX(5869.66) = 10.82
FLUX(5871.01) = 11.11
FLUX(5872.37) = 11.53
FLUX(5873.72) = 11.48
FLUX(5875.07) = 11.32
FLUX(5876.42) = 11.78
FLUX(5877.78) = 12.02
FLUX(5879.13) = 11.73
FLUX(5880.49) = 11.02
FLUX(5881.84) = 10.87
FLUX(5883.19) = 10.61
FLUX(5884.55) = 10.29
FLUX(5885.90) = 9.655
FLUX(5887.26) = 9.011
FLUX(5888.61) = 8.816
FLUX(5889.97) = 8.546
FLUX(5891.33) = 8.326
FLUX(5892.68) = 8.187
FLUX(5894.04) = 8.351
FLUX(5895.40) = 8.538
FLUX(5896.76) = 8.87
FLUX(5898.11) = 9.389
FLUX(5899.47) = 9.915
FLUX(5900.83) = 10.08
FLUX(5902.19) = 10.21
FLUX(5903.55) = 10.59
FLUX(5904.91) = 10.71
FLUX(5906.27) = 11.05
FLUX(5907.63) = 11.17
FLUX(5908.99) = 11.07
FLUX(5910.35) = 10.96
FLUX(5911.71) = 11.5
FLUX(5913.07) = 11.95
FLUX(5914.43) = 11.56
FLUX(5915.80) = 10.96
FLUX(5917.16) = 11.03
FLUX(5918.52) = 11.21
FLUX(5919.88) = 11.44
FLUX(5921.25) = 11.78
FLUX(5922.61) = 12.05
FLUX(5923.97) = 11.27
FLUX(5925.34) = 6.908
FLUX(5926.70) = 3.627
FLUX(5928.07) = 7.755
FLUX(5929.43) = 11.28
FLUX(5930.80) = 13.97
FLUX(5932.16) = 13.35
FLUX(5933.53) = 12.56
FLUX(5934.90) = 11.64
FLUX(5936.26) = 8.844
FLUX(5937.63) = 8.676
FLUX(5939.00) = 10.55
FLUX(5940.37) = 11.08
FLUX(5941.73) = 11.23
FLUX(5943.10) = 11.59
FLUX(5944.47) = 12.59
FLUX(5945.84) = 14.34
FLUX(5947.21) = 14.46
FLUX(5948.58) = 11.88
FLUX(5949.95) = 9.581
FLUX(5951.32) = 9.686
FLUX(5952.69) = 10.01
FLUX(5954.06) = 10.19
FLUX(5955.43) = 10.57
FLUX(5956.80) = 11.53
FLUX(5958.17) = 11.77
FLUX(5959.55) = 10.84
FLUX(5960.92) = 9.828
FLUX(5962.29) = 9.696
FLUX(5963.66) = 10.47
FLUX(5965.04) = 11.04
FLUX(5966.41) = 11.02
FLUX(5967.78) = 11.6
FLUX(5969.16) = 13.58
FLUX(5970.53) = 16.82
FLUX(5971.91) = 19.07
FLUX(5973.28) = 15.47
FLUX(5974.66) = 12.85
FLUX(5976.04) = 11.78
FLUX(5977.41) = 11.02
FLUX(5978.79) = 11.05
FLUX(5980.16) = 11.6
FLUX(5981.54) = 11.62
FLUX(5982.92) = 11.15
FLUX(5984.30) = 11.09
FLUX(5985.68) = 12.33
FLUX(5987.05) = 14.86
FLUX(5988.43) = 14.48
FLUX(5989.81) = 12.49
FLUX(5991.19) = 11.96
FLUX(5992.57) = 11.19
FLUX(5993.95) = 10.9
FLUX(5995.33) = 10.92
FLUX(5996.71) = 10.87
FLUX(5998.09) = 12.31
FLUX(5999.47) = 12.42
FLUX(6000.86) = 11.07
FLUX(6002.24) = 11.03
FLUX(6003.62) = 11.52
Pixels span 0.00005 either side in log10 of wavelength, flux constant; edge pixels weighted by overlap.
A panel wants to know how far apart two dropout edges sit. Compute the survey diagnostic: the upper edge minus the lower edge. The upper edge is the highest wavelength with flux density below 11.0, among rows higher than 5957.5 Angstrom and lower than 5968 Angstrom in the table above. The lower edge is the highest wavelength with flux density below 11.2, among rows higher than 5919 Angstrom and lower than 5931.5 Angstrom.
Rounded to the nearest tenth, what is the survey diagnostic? 35.6 Angstrom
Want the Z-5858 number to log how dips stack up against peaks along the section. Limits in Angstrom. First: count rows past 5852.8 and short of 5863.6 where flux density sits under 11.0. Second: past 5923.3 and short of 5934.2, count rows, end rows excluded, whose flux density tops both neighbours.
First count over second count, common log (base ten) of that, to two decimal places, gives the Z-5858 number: 0.48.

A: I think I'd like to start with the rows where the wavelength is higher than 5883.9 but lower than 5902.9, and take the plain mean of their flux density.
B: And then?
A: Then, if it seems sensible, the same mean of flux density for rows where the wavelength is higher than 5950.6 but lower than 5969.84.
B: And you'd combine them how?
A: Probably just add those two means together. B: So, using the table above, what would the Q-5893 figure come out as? 20.0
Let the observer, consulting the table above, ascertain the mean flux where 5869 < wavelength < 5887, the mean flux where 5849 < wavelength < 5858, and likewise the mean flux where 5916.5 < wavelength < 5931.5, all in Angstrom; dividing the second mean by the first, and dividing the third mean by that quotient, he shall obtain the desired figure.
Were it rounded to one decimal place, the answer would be 10.0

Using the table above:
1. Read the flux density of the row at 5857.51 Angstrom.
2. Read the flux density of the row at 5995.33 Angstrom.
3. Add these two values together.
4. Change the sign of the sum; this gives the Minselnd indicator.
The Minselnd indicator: -22.2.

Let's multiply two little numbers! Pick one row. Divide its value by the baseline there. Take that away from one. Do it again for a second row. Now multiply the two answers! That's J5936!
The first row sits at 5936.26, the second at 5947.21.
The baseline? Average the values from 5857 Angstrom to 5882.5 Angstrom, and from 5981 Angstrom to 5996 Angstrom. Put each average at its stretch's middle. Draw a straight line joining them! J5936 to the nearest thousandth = -0.056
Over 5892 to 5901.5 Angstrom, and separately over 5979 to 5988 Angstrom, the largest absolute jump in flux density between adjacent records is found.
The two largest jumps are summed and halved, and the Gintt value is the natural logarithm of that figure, 0.4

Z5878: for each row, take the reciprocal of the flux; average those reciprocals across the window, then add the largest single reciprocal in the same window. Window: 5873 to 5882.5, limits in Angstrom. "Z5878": 0.179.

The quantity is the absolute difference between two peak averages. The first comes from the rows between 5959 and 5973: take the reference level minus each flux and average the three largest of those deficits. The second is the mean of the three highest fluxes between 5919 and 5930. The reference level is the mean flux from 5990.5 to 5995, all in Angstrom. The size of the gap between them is 10.4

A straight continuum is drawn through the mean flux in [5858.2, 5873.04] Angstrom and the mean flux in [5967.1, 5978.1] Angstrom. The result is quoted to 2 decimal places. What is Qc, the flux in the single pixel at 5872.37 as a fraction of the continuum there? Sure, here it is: 1.04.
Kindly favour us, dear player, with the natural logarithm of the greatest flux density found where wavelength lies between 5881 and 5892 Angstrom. 2.39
